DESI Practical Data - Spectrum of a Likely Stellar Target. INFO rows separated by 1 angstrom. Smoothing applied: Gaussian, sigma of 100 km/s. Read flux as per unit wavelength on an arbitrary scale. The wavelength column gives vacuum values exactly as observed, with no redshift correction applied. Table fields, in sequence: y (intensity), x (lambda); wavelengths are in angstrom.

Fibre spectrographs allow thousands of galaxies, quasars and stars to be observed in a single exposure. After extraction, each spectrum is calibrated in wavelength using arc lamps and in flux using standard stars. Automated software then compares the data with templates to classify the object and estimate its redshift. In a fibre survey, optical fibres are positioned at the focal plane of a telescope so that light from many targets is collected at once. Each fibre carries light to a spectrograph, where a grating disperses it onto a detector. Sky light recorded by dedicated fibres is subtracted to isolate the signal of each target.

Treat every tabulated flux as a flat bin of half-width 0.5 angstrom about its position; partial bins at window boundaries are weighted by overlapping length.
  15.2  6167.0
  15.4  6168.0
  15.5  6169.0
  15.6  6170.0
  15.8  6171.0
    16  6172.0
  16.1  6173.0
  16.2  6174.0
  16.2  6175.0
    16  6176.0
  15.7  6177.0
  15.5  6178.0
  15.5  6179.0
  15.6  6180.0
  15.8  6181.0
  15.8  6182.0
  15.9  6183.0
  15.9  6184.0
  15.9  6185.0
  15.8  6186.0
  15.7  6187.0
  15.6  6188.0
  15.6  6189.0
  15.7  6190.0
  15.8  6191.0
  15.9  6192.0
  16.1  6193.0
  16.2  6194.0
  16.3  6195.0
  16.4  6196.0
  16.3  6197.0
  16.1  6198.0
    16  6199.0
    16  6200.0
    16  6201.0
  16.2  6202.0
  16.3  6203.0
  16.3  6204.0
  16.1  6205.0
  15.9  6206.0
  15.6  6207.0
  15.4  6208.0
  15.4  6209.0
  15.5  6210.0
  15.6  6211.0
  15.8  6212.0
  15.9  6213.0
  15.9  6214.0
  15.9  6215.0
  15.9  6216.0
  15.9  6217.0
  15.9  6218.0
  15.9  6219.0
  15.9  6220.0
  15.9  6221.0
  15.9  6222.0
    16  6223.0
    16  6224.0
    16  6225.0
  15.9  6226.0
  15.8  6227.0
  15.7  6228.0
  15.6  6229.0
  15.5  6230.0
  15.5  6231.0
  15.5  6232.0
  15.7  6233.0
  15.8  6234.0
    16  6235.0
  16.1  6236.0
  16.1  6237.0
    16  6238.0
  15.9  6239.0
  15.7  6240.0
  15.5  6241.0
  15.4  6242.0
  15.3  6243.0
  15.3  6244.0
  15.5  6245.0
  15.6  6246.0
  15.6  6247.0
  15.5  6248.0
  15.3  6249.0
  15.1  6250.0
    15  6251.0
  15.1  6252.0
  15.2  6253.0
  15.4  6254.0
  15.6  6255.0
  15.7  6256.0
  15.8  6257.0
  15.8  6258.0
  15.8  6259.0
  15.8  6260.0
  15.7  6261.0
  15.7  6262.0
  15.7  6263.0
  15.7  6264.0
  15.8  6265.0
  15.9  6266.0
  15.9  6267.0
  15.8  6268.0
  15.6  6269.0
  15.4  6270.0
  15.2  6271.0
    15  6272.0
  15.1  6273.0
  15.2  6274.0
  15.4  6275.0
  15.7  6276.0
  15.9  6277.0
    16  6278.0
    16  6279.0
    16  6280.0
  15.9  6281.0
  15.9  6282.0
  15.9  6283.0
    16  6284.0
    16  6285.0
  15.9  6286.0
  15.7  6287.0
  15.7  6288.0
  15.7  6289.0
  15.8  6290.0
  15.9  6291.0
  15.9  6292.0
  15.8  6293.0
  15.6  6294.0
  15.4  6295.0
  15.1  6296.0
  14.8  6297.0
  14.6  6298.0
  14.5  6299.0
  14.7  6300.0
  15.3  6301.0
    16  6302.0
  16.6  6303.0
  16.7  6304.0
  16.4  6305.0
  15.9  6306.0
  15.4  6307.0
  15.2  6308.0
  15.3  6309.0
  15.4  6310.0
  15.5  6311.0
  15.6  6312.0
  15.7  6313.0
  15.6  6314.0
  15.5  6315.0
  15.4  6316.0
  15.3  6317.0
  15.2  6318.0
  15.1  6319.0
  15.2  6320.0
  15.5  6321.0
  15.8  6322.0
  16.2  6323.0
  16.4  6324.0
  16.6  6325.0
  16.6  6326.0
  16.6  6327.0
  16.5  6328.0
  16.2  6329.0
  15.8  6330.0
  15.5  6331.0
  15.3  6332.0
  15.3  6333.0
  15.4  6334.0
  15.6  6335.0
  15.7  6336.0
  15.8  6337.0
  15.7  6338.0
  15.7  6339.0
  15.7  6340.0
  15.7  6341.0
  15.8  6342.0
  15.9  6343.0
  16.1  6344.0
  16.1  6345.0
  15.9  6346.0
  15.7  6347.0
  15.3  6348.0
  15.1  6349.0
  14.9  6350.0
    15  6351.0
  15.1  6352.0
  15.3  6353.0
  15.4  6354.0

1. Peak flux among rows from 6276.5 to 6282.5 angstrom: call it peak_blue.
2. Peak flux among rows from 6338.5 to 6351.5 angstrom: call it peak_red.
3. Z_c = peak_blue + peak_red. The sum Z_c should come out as 32.1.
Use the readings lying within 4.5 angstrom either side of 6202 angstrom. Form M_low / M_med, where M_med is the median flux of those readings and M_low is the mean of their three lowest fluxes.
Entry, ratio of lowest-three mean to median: 0.992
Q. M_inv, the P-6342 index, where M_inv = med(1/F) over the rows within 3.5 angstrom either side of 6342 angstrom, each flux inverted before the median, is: 0.0633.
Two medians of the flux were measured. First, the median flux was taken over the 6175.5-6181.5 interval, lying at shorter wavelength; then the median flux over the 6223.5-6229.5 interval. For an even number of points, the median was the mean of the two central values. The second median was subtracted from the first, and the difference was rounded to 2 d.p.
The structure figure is -0.20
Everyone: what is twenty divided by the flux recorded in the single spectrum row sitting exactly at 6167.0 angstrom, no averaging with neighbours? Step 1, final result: 1.32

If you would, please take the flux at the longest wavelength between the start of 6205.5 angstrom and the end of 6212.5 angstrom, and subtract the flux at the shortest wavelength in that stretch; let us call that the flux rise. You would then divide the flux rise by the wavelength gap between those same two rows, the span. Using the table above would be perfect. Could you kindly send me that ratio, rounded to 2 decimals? -0.02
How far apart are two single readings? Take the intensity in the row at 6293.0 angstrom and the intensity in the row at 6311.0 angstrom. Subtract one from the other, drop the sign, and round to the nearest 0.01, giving 0.30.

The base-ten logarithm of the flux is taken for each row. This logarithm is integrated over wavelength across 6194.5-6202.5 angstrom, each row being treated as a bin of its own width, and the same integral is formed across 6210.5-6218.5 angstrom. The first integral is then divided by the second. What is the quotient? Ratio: 1.01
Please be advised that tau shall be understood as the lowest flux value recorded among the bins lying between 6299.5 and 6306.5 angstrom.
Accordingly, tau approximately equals 14.7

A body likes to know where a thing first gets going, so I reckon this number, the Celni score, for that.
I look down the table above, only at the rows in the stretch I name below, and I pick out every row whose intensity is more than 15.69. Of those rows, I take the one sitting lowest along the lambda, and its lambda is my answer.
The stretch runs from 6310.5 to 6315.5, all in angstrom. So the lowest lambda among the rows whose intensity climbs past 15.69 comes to 6313.0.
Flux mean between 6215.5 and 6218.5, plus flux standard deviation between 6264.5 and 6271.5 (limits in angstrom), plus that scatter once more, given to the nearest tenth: 16.4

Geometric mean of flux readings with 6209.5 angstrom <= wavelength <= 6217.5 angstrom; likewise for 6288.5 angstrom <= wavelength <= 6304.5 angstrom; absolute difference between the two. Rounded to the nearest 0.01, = 0.29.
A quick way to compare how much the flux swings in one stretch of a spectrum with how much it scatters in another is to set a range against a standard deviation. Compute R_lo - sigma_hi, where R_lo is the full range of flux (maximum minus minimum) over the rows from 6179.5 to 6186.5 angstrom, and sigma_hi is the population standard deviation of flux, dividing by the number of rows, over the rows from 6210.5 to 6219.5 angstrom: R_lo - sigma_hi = 0.2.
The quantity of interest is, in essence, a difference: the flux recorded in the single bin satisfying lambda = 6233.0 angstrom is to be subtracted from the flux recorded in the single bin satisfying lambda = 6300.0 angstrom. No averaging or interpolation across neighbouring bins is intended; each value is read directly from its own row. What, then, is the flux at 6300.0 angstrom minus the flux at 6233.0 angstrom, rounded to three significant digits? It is -1.00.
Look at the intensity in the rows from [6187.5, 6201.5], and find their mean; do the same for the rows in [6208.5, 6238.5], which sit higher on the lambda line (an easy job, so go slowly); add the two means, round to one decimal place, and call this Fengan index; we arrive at 31.8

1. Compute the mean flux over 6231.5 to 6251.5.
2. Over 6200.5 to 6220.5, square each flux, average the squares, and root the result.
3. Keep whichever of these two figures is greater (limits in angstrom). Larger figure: 15.9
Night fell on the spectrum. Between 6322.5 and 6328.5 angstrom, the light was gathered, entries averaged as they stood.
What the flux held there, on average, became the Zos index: 16.5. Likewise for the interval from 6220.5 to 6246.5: 15.7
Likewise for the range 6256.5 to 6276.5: 15.6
